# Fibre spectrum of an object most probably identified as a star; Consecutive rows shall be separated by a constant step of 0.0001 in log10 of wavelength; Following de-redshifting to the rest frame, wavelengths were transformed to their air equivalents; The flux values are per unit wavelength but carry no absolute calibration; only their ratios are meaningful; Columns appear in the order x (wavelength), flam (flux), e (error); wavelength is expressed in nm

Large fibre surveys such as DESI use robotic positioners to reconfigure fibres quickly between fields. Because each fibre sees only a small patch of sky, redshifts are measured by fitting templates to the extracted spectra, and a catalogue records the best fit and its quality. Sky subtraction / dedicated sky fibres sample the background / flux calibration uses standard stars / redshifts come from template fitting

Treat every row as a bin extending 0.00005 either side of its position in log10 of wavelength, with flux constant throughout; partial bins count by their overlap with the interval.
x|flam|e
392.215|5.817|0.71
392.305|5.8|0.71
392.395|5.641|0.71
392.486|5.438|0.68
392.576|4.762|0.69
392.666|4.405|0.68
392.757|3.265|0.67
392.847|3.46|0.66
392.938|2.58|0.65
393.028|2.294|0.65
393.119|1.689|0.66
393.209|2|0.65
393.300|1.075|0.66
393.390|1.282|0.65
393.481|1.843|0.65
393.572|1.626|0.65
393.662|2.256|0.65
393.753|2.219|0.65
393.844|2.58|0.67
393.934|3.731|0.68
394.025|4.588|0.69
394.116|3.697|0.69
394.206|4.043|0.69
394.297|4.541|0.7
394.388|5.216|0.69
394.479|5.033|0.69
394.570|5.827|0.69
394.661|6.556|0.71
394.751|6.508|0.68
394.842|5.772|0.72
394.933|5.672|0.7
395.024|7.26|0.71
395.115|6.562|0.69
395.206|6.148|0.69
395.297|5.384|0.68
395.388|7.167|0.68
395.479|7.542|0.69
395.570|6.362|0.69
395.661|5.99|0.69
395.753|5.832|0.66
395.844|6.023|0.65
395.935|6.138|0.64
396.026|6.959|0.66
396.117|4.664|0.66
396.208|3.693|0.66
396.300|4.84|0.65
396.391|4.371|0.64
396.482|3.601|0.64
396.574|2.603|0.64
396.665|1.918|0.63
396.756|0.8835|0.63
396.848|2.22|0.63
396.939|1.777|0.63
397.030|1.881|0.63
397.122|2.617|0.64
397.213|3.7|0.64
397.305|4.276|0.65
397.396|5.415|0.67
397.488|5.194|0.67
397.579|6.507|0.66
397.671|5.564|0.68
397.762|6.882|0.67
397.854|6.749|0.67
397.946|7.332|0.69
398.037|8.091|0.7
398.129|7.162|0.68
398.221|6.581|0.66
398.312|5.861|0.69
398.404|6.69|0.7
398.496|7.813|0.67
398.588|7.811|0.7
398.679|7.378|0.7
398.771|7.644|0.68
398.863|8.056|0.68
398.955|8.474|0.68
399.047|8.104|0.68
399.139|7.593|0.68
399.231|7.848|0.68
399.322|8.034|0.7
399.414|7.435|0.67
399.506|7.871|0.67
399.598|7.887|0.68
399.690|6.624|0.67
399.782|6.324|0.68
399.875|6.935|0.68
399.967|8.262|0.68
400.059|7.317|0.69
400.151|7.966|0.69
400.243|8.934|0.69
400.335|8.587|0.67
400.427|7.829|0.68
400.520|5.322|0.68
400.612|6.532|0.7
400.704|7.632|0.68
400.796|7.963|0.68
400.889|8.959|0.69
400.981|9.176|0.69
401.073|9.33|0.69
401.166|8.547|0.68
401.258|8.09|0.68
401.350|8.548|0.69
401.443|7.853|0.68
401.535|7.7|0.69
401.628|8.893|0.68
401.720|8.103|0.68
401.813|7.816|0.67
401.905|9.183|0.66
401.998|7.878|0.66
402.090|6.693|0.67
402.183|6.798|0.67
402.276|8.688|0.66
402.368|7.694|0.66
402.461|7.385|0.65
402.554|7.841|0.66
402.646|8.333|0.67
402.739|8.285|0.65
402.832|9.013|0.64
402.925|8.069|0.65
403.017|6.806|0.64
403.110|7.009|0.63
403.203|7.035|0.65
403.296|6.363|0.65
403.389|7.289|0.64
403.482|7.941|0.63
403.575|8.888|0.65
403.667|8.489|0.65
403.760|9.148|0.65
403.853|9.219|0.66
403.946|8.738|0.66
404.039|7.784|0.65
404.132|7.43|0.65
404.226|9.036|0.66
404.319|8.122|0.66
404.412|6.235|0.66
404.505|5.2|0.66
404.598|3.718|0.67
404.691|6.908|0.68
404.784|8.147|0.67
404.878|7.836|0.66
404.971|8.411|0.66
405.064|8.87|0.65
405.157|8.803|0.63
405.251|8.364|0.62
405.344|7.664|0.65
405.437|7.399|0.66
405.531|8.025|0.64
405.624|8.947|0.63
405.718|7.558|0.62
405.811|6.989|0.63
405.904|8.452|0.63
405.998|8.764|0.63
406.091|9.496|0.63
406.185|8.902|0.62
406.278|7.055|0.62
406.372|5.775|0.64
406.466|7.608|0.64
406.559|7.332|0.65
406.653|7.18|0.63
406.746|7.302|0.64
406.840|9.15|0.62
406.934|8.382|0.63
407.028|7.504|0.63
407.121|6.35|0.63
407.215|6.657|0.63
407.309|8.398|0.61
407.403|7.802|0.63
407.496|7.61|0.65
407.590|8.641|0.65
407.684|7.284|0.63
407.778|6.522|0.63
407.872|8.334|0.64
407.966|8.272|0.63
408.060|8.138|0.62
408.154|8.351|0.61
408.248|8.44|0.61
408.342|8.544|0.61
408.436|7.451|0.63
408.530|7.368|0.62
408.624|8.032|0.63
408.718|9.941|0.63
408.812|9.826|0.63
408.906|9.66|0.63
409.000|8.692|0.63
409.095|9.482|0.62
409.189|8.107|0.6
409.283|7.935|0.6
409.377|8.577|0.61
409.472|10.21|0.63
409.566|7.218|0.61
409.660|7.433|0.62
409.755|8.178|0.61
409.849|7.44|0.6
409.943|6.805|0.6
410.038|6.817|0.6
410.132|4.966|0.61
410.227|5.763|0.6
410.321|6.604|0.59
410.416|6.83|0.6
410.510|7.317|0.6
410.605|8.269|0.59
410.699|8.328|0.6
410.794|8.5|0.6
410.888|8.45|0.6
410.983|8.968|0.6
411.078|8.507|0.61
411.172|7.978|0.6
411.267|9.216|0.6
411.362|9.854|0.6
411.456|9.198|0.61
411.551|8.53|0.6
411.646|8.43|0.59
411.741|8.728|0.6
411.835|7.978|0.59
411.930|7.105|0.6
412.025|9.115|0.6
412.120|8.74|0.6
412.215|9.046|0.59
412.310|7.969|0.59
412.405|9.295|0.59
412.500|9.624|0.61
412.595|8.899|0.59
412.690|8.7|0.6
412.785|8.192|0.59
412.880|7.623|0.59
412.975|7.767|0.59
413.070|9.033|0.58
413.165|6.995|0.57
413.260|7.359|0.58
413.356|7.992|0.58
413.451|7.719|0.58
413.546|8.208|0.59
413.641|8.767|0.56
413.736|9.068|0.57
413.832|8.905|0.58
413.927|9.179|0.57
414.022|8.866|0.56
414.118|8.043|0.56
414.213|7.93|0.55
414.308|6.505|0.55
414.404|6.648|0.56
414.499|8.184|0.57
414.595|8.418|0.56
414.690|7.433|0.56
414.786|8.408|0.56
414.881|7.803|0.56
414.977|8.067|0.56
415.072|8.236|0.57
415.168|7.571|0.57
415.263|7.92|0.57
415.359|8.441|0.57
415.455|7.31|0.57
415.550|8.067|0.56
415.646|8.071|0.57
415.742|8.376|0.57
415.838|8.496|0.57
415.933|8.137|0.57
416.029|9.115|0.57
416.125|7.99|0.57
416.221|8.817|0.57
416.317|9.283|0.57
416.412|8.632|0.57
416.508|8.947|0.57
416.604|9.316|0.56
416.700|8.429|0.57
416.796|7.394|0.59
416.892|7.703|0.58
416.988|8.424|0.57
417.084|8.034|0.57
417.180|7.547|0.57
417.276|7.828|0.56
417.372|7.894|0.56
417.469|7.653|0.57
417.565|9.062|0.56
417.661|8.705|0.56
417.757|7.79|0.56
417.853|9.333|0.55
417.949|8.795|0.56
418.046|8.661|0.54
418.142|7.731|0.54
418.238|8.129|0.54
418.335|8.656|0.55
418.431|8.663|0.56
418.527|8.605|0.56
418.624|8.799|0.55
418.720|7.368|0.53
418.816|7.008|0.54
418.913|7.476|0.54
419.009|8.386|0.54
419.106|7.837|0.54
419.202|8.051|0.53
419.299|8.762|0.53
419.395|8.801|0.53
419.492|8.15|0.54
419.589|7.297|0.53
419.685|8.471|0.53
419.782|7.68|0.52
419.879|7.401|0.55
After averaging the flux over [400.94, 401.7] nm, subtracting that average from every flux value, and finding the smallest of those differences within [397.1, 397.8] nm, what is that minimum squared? 35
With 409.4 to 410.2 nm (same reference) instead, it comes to 13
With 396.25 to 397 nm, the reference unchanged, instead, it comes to 58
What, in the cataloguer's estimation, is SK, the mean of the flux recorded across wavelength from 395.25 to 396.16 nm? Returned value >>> 6.21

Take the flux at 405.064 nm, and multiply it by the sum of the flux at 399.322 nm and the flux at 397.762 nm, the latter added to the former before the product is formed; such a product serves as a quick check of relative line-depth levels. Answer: 132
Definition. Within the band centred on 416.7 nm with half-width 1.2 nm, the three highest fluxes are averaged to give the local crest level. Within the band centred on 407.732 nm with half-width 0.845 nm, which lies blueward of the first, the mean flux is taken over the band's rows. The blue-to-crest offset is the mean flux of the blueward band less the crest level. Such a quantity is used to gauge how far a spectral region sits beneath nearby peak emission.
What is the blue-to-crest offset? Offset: -1.5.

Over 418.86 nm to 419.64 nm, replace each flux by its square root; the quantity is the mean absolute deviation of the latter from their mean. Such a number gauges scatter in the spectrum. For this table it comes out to 0.076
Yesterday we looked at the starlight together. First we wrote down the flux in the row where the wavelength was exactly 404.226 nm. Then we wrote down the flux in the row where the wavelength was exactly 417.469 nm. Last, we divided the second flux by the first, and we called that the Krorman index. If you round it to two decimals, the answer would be 0.85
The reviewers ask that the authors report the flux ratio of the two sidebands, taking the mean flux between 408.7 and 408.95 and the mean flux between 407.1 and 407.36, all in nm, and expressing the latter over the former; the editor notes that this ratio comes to 0.73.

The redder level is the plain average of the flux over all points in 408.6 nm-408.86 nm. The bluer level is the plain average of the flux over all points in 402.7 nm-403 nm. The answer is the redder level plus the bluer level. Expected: 17.7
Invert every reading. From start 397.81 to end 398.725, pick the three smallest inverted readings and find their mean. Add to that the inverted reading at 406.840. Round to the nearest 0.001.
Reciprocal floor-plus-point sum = 0.236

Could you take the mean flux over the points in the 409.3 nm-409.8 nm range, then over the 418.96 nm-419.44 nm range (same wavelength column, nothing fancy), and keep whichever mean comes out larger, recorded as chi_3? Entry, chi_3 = 8.37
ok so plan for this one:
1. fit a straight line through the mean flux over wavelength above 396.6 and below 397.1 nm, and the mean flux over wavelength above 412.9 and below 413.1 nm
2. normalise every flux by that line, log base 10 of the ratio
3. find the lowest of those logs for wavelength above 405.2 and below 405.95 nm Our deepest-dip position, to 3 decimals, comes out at 405.811 nm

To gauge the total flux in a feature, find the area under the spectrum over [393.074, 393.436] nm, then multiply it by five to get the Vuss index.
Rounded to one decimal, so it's 2.7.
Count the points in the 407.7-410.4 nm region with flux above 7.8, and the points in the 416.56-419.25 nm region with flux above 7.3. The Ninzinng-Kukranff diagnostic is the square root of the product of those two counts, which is 21.4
